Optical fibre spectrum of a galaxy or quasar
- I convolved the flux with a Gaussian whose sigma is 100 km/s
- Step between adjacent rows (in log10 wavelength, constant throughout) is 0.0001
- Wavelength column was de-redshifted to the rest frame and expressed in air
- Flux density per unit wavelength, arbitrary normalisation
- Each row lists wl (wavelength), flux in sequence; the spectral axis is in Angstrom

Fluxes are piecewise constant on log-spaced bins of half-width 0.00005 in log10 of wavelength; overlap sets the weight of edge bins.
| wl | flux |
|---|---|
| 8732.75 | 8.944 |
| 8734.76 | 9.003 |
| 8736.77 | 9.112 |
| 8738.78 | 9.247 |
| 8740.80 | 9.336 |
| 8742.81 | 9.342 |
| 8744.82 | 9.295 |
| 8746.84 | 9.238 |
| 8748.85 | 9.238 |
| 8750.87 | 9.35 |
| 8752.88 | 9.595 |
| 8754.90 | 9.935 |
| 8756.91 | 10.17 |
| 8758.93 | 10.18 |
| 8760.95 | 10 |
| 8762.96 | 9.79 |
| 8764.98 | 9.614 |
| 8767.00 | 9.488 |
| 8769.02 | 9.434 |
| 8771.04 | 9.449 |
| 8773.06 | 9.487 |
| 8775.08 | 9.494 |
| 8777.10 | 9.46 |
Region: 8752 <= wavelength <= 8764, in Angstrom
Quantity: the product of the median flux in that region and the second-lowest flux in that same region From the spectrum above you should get 98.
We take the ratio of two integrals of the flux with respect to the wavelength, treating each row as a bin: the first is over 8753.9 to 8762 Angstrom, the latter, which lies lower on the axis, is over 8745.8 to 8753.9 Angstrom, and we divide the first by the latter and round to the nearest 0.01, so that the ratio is 1.08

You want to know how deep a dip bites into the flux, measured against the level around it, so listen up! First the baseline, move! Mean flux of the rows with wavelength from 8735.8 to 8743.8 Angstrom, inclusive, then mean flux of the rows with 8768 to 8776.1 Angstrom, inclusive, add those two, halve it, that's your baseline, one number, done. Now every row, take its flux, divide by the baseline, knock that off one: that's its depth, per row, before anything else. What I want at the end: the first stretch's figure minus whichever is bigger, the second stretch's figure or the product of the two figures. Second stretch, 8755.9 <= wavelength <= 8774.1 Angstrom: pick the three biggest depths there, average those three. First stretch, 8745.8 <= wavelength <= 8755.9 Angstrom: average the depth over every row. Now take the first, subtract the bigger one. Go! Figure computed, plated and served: -0.012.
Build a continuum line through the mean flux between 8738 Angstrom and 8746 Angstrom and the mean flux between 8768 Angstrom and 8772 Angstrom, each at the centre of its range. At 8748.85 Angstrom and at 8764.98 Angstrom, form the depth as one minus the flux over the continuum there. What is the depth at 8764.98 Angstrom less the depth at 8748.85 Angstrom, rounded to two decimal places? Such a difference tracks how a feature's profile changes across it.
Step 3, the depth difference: -0.03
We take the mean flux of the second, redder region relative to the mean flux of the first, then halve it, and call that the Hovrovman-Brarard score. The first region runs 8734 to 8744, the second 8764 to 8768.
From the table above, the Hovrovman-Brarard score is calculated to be 0.52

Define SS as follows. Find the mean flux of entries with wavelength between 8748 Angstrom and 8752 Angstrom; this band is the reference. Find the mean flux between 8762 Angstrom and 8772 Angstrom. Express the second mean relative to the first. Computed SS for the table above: 1.03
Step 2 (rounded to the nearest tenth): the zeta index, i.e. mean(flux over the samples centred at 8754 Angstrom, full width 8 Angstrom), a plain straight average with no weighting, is 9.8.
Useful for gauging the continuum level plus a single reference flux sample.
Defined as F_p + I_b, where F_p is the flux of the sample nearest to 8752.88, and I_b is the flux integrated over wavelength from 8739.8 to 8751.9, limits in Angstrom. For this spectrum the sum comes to 122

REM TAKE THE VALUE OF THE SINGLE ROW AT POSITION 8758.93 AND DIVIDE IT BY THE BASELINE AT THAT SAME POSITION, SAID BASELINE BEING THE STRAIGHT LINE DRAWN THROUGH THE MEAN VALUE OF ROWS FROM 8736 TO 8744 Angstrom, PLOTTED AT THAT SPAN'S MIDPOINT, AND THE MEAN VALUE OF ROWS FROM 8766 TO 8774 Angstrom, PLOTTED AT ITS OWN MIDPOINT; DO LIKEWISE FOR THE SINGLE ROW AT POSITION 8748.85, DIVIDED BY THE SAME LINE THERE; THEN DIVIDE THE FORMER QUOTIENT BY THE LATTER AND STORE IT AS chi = 1.09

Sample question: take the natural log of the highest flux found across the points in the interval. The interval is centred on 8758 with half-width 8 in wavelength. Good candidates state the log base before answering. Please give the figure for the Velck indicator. 2.32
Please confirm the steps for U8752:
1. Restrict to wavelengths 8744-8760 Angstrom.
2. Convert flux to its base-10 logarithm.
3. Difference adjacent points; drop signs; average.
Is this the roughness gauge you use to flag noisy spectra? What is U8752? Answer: 0.0064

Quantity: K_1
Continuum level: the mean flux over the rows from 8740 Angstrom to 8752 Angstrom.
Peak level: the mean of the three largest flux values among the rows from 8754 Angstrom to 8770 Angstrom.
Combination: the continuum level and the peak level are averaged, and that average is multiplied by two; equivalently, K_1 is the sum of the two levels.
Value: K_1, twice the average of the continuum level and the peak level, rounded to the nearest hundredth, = 19.42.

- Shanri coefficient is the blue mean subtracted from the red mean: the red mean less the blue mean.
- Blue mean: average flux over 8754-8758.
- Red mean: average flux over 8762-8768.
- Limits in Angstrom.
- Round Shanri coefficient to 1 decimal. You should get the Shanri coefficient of -0.4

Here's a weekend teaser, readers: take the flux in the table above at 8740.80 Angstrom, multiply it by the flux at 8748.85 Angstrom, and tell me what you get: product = 86.2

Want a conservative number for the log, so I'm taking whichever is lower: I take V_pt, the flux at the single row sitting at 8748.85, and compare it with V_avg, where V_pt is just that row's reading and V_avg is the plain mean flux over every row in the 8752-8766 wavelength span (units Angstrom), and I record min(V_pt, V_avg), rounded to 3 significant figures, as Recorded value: 9.24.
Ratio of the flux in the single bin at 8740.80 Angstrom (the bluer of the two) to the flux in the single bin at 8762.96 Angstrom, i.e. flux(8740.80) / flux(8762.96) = 0.954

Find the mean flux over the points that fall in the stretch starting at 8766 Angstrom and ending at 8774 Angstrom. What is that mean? 9.5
